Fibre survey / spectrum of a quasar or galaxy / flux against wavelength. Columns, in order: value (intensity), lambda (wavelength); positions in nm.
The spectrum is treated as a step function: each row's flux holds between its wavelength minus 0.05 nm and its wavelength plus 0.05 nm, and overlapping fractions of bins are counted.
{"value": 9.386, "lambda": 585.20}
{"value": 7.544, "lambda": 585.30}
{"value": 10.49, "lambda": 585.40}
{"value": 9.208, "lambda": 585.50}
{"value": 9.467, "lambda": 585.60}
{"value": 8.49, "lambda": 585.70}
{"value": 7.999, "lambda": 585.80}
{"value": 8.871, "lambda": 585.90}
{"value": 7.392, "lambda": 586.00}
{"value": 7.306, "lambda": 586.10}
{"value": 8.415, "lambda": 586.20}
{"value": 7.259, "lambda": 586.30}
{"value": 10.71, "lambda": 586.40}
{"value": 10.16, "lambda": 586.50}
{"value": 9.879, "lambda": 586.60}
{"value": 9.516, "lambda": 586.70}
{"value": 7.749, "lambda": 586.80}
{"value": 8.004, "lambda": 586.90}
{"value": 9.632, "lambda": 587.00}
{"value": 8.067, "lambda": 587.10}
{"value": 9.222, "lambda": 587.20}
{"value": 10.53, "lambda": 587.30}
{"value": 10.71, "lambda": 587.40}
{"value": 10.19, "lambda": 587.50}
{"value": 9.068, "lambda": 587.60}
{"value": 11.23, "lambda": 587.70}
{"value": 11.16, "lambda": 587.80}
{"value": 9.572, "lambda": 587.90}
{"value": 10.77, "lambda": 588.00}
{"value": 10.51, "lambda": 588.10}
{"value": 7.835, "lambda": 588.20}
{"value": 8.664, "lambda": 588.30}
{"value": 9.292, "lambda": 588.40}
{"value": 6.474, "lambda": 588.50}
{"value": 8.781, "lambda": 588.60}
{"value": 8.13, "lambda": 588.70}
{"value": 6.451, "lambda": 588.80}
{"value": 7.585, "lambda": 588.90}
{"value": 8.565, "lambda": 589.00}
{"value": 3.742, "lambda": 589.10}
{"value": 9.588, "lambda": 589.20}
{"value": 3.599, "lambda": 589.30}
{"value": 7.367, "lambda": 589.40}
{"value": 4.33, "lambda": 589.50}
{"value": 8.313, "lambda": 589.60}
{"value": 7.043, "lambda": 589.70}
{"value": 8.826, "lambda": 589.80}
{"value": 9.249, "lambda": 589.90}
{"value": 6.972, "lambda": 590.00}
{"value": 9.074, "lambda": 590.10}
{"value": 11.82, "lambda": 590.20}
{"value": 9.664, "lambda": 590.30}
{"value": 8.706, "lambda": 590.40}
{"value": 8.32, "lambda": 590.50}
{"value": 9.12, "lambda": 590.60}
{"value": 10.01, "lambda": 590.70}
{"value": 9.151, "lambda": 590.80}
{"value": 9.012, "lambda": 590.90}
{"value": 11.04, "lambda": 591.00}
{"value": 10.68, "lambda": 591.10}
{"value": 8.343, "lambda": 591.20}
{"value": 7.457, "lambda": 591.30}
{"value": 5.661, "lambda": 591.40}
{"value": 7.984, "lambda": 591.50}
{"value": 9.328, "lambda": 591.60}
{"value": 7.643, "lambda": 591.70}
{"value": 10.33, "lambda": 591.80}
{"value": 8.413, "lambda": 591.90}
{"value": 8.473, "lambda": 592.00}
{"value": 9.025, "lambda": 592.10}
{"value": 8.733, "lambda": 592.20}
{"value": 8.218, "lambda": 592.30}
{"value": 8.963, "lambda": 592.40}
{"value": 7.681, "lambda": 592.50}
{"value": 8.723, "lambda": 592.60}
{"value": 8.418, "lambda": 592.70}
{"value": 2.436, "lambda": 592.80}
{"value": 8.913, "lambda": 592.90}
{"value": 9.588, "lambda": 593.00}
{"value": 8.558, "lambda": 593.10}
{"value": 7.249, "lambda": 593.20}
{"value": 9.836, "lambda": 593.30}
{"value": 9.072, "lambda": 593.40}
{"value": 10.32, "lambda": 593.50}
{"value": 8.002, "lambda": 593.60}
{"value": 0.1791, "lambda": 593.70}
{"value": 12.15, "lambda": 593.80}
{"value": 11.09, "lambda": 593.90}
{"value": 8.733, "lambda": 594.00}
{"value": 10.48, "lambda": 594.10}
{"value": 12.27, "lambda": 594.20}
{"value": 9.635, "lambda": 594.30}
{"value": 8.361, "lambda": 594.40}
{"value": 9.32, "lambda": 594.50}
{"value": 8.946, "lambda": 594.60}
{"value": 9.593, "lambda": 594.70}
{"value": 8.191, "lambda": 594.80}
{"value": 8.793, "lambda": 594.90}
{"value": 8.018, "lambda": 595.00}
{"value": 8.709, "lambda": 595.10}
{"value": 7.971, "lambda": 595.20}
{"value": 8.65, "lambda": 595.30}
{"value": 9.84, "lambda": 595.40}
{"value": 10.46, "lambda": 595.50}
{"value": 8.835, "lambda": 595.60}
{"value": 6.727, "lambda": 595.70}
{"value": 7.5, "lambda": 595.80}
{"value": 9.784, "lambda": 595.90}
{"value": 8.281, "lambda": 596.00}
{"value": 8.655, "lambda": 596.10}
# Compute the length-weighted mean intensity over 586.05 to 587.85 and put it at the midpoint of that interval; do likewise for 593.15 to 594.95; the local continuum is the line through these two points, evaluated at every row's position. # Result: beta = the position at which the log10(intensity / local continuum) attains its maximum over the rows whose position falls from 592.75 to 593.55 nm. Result 593.50 nm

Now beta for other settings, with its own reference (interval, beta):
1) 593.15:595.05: 594.20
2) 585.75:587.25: 586.40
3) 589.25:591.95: 590.20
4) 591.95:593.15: 593.00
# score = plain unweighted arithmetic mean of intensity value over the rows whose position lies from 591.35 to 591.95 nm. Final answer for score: 8.2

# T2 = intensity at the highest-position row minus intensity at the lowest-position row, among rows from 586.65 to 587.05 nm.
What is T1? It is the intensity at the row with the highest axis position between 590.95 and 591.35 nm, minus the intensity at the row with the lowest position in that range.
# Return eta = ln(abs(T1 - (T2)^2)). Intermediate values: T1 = -3.6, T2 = 0.1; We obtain 1.3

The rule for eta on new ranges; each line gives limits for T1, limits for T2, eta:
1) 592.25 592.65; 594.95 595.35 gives -2.2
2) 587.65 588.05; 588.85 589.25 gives 1.5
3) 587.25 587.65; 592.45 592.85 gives 3.4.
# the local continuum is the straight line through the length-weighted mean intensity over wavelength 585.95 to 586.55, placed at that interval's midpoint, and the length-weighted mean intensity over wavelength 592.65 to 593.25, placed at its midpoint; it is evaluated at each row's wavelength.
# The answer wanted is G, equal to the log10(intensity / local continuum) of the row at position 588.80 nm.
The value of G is -0.102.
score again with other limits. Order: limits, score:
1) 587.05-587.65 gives 9.6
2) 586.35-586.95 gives 9.3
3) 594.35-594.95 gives 8.9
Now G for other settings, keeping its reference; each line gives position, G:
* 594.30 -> 0.119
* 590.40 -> 0.041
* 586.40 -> 0.099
